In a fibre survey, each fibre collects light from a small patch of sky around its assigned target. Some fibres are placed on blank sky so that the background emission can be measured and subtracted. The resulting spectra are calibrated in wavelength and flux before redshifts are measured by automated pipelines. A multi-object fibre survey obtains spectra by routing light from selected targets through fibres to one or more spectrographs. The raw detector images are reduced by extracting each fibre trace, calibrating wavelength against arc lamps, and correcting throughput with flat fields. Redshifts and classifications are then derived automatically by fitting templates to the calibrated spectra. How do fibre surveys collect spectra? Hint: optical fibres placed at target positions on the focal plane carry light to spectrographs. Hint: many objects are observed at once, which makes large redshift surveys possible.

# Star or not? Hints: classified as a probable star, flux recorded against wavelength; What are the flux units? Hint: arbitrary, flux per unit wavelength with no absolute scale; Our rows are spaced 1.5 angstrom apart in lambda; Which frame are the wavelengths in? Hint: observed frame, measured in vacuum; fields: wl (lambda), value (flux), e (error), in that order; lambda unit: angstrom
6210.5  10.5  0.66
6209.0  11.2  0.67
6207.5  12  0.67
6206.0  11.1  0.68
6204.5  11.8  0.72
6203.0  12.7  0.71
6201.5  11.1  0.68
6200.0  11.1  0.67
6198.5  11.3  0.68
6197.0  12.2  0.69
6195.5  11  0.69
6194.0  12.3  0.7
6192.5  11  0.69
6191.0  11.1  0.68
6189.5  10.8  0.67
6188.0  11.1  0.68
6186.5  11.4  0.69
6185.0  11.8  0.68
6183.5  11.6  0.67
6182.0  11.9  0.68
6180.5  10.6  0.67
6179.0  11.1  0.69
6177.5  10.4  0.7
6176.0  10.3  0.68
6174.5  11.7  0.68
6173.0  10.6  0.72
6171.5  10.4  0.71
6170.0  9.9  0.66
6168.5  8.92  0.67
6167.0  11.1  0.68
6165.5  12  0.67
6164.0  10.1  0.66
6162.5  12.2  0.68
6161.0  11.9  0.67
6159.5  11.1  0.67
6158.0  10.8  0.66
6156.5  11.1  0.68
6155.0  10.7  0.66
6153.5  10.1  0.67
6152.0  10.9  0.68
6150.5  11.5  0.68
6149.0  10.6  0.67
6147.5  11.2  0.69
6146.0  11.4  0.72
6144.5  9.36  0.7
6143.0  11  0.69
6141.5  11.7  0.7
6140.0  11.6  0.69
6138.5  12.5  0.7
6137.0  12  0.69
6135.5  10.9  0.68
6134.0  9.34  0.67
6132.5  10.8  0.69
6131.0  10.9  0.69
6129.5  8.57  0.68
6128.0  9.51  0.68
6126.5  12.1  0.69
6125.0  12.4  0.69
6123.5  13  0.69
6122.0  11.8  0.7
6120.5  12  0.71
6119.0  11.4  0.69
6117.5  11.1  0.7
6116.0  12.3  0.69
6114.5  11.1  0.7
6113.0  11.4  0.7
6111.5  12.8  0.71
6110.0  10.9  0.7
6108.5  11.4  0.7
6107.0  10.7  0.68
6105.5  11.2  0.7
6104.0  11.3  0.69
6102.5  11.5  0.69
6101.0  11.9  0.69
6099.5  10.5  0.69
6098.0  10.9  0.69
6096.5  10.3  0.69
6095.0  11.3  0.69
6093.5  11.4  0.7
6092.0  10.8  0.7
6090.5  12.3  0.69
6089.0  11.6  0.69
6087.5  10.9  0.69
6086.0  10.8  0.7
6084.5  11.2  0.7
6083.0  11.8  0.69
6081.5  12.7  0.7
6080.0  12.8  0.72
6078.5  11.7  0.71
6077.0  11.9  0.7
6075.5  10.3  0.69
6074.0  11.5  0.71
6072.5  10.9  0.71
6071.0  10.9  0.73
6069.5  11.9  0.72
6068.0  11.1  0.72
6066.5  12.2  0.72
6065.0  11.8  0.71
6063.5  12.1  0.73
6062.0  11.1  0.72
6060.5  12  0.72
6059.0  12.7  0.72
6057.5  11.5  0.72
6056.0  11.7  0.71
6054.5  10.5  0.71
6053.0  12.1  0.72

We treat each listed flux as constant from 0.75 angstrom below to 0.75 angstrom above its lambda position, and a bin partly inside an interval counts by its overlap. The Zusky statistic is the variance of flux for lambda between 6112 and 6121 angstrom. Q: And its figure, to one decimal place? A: 0.2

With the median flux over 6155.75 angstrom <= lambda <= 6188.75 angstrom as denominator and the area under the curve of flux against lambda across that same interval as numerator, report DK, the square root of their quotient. 5.72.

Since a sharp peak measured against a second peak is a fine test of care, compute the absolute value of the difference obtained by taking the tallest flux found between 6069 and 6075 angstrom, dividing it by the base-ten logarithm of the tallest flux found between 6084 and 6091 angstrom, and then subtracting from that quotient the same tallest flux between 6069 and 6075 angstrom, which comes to 0.98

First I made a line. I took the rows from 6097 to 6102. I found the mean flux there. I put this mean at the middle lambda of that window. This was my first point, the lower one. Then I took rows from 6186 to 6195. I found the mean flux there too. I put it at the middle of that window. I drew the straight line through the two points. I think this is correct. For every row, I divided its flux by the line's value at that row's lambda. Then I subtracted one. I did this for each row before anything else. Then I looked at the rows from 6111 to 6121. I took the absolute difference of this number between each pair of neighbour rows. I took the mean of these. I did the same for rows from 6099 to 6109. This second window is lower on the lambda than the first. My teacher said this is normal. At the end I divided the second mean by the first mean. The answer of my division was 0.7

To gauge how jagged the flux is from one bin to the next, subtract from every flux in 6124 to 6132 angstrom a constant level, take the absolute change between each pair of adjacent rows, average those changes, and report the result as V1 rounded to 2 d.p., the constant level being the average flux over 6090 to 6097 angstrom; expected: 1.54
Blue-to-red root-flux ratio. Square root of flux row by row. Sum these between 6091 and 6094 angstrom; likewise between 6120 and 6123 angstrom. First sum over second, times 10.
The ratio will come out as 9.7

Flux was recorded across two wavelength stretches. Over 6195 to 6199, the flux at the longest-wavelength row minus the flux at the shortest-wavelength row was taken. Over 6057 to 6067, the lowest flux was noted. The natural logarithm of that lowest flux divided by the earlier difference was 3.61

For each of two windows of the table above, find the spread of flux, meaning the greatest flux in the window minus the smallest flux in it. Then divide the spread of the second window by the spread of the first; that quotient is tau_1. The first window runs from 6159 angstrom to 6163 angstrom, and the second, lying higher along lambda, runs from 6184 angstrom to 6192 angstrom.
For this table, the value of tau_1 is 0.91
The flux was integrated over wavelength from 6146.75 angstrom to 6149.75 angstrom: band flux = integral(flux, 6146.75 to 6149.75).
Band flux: 32.7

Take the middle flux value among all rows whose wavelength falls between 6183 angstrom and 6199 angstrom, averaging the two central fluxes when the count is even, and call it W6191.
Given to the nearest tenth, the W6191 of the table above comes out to 11.3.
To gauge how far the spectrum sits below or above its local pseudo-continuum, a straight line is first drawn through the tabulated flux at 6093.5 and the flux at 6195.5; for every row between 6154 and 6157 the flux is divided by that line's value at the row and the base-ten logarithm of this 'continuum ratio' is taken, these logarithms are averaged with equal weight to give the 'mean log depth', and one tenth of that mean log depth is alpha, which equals -0.001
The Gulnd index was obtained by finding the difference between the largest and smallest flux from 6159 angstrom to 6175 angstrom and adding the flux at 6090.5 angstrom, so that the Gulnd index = 15.6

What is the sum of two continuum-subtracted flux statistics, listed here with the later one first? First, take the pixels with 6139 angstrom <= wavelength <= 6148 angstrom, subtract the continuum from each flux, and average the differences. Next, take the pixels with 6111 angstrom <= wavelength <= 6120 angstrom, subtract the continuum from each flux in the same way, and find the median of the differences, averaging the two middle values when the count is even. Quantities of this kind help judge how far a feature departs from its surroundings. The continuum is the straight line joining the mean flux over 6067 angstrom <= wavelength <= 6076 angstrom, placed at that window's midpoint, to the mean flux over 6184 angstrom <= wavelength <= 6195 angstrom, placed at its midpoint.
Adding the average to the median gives 0.0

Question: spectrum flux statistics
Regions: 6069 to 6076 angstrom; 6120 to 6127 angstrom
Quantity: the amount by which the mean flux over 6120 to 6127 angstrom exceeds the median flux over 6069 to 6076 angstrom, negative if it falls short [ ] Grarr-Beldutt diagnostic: 1.4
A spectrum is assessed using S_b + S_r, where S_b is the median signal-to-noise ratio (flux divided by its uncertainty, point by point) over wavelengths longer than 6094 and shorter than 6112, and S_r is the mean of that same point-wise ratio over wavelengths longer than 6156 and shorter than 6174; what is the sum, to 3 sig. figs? 32.2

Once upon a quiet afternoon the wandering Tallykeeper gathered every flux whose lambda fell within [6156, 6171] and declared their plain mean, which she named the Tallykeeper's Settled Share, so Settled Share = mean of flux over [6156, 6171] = 10.9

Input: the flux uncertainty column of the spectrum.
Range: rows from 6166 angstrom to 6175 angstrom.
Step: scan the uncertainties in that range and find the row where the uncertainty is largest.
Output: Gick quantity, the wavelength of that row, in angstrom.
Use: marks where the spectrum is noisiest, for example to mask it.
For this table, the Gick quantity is 6173.0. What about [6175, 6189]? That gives 6177.5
